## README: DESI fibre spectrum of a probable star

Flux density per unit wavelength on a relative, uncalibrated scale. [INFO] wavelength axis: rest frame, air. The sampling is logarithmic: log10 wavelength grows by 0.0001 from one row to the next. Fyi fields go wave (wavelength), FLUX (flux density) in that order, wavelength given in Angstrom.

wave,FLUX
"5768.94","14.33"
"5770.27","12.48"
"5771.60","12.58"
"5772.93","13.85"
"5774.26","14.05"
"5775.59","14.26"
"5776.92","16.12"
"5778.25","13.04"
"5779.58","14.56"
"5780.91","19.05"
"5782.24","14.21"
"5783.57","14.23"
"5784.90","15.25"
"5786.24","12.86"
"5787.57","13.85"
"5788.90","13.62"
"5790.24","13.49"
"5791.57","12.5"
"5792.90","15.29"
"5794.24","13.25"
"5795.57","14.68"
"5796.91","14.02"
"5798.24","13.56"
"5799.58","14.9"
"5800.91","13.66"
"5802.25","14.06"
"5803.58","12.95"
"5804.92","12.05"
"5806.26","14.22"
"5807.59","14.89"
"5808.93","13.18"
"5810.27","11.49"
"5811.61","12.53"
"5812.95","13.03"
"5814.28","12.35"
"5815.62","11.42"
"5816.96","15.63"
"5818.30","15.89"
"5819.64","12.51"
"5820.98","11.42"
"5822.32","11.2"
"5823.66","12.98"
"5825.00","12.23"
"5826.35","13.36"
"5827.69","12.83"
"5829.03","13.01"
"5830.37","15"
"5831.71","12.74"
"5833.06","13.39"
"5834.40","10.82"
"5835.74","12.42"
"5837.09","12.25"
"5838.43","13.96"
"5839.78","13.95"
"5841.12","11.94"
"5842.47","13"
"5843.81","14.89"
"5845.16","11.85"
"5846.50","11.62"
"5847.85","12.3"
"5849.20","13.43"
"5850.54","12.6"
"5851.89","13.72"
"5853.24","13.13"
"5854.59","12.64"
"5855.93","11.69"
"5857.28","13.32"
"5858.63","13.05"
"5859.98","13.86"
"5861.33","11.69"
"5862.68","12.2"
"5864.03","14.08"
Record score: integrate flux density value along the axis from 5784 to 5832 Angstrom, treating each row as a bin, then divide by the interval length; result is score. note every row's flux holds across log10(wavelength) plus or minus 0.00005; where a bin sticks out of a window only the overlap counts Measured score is 13.4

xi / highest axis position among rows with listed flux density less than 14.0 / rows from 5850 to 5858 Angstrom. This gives 5857.28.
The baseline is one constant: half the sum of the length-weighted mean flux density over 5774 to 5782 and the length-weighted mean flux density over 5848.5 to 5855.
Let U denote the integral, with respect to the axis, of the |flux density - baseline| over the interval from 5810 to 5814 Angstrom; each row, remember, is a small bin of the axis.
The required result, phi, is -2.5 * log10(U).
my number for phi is -2.09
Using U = 6.9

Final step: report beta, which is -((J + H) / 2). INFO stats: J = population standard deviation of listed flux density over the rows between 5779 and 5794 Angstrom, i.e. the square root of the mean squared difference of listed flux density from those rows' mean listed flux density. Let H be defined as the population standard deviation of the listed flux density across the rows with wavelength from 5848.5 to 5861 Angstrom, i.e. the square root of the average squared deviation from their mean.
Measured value -1.15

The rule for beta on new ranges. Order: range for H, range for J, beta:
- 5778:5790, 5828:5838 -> -1.46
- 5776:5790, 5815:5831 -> -1.63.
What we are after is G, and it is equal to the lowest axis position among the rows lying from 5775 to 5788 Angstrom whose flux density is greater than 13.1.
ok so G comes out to 5775.59 Angstrom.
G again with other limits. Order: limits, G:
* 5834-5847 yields 5838.43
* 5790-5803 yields 5790.24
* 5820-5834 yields 5826.35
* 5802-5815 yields 5802.25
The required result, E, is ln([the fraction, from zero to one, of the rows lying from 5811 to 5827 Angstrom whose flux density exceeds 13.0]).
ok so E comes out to -1.10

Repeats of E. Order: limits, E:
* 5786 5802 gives -0.18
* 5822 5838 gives -1.10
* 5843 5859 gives -0.69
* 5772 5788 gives -0.09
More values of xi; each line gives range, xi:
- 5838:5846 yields 5845.16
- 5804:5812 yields 5811.61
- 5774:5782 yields 5778.25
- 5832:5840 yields 5839.78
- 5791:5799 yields 5798.24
